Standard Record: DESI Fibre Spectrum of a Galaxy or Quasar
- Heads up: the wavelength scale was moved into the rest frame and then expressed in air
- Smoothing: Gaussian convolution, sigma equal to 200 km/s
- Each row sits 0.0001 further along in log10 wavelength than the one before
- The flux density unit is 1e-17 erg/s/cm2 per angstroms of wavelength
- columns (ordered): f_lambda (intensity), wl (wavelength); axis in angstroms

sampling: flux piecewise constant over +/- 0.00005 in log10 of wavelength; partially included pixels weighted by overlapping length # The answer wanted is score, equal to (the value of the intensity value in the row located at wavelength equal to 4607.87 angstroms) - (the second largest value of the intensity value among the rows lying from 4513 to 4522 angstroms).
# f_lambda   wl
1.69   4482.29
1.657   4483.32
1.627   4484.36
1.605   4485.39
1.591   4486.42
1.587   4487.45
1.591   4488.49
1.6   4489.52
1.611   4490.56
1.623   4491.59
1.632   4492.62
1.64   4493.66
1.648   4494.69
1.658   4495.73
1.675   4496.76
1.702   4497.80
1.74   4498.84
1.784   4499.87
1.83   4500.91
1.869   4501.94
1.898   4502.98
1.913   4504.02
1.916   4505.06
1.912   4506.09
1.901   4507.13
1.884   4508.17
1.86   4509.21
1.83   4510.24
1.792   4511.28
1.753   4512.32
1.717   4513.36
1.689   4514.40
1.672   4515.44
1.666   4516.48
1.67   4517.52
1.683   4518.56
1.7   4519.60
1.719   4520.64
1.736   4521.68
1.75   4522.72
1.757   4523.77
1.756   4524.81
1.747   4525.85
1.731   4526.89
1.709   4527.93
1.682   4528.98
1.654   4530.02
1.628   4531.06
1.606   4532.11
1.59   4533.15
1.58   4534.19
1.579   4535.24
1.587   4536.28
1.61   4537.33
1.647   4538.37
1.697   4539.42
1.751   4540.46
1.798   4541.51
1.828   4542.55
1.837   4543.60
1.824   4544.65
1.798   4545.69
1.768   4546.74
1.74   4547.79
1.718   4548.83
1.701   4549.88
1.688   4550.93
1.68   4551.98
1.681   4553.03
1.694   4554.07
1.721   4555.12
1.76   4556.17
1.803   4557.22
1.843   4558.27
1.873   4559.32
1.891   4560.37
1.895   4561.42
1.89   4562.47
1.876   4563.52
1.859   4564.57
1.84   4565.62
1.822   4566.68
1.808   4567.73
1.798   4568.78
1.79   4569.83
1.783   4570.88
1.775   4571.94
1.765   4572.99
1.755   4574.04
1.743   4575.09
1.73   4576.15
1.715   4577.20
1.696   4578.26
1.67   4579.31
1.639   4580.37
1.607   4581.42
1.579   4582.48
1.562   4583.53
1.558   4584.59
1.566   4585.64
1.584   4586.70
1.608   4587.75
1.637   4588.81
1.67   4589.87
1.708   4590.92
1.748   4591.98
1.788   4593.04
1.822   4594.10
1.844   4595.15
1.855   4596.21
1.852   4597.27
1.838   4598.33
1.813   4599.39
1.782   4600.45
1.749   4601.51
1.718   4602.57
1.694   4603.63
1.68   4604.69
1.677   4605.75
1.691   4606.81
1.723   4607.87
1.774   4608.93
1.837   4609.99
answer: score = 0.004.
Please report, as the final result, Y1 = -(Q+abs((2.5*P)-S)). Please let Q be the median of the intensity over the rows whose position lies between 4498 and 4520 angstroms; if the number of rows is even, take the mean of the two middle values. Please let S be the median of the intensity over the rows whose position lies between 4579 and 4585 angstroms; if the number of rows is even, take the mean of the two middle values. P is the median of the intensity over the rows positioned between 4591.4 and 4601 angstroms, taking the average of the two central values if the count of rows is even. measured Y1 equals -4.75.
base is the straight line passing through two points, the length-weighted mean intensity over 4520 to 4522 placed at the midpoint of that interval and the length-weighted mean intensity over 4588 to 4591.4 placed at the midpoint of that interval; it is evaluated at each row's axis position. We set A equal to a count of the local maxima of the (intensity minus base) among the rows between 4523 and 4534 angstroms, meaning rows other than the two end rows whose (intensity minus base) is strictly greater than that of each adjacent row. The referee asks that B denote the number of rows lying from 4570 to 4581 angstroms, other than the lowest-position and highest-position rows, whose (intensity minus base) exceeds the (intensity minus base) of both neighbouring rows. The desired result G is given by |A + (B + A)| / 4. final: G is 0.0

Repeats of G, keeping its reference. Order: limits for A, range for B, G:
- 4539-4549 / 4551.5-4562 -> 0.5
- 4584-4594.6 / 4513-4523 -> 0.0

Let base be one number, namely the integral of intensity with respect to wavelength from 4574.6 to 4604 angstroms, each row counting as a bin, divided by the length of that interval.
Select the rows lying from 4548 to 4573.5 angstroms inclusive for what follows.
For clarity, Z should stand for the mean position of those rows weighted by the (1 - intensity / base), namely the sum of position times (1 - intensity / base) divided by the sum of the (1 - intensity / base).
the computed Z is 4564.0 angstroms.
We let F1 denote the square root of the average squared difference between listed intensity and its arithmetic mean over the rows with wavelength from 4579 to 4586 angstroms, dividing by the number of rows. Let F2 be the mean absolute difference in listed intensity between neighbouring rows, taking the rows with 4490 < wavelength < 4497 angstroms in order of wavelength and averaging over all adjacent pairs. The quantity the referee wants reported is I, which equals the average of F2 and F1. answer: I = 0.025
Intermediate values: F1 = 0.040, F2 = 0.011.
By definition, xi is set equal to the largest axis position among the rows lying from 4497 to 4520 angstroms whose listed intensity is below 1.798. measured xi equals 4519.60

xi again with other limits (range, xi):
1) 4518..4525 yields 4524.81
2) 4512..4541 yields 4540.46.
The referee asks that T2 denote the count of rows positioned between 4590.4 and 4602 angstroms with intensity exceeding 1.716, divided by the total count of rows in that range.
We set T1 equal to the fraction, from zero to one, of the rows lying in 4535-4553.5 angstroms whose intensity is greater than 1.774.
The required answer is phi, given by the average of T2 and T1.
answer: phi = 0.59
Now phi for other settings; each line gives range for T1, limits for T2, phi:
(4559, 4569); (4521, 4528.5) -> 0.93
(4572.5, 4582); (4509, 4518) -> 0.28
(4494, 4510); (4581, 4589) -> 0.33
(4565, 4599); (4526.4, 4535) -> 0.27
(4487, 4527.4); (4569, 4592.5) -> 0.34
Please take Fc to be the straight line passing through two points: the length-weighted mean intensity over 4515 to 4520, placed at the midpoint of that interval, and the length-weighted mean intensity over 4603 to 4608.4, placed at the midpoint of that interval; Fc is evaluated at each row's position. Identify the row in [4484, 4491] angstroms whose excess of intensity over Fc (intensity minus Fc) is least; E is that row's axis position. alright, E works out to 4487.45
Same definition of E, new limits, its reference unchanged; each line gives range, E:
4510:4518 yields 4516.48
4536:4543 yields 4536.28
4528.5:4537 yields 4535.24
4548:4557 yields 4551.98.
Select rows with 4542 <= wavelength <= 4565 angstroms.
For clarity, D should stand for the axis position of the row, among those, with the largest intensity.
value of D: 4561.42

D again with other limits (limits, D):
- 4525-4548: 4543.60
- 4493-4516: 4505.06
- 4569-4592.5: 4569.83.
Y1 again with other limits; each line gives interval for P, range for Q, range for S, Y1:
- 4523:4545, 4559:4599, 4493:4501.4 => -4.32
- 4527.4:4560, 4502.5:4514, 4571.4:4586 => -4.45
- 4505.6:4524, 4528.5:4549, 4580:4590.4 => -4.45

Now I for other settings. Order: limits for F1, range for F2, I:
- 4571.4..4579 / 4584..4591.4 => 0.026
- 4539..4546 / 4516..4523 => 0.030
